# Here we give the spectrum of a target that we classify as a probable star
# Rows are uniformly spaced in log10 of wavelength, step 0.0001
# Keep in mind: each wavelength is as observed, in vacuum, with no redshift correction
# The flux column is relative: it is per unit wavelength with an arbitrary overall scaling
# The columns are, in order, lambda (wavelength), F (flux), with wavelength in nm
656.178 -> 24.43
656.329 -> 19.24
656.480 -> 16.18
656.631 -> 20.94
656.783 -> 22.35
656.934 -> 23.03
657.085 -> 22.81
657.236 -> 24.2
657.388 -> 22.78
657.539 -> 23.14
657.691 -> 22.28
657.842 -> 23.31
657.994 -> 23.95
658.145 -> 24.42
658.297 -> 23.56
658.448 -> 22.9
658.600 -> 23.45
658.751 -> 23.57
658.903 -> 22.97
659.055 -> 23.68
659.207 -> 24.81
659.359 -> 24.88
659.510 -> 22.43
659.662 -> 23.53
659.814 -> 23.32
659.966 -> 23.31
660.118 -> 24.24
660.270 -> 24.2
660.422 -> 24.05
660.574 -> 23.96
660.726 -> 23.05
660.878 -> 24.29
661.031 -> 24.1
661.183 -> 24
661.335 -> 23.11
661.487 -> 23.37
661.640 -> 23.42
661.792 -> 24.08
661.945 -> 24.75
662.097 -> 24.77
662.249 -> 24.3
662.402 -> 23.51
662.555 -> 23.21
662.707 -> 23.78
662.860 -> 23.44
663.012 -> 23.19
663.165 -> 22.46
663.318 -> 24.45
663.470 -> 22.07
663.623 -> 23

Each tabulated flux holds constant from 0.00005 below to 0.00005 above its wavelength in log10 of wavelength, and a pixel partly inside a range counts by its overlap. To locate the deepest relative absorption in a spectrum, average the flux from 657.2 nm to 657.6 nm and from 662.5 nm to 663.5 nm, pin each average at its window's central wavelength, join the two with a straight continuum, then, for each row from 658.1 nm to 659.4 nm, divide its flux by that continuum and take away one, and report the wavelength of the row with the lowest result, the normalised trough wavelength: 658.448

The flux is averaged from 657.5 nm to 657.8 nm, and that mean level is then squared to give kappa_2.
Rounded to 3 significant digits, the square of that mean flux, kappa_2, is 516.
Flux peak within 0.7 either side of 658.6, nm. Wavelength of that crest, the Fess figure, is 659.207 nm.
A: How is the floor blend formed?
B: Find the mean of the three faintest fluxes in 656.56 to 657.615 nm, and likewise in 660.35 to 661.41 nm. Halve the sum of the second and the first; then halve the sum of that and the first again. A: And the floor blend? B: 22.4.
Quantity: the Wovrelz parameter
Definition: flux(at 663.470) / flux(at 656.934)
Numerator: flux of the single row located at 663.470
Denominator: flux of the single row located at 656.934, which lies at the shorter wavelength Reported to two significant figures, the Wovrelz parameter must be 0.96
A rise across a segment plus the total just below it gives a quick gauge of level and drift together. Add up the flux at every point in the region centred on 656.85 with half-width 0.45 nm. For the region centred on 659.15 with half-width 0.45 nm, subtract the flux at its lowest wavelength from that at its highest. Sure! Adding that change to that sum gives 128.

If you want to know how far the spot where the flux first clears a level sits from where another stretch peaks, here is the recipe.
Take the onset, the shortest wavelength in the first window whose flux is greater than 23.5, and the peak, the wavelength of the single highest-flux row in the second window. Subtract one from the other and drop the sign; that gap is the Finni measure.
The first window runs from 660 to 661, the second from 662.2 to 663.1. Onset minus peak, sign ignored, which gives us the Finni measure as 2.13 nm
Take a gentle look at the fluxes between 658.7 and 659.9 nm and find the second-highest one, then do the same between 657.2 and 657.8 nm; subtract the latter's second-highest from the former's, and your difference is 1.7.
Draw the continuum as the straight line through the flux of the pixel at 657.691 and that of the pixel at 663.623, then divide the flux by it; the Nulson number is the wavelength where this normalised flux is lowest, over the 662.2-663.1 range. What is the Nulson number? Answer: 663.012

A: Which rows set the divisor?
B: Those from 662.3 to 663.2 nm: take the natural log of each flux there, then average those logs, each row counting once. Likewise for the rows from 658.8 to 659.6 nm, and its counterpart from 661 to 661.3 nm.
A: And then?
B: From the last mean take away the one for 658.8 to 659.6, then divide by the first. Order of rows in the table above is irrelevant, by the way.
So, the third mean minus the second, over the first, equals 0.004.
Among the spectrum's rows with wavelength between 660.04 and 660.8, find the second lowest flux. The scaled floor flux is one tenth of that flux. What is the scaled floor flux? 2.396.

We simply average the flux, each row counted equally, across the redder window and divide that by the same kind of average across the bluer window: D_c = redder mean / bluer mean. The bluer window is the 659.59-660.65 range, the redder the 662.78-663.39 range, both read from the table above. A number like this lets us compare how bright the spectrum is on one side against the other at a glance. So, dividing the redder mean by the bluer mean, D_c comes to 0.98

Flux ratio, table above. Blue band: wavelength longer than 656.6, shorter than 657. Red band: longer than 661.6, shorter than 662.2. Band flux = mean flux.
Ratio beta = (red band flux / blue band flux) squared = 1.20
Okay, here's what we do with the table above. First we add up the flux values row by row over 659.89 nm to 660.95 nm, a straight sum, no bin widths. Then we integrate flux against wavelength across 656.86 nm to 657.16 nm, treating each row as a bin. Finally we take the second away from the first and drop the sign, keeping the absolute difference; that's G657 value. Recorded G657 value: 160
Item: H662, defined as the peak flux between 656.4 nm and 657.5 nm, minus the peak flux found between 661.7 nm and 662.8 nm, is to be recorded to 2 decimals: -0.57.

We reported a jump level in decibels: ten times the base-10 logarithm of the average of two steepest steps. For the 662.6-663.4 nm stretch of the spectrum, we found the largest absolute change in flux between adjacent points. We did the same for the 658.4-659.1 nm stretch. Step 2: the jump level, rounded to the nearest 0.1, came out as 1.3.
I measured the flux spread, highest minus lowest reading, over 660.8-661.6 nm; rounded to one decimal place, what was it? 1.2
